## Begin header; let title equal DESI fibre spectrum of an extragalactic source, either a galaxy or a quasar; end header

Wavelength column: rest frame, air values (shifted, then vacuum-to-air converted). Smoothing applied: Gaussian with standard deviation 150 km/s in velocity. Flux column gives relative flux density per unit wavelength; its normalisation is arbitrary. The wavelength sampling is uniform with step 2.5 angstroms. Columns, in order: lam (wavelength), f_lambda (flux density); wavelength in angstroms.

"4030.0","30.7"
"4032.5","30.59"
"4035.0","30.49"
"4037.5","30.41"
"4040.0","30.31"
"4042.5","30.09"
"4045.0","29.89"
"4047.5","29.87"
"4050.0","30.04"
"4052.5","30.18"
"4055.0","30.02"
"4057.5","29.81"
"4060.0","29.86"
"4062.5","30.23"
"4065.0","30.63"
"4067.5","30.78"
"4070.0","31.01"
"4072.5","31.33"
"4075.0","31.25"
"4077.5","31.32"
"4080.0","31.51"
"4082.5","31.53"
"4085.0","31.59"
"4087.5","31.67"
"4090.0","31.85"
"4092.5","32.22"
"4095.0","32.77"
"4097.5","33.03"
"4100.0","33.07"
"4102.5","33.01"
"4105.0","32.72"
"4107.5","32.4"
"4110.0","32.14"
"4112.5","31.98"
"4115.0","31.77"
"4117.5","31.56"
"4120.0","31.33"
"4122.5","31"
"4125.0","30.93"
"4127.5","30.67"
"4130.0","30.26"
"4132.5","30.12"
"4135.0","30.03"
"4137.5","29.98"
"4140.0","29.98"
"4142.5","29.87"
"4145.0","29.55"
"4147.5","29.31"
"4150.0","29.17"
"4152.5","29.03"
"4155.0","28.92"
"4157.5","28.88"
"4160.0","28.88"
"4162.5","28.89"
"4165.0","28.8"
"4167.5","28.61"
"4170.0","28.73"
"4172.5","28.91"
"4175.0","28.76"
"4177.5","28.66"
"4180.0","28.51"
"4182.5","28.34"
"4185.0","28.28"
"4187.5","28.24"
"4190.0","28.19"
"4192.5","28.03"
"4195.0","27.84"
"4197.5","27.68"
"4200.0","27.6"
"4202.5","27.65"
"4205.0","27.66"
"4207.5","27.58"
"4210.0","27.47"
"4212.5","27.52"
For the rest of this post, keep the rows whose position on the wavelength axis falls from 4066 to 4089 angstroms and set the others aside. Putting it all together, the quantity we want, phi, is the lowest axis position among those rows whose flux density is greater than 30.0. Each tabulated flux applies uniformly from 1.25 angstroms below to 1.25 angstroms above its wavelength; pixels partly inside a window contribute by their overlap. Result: 4067.5 angstroms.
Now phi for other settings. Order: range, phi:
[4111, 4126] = 4112.5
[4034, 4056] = 4035.0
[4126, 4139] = 4127.5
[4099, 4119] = 4100.0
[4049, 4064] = 4050.0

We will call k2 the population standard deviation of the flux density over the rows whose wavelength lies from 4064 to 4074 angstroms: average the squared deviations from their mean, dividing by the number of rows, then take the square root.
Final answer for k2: 0.26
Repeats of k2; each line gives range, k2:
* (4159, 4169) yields 0.11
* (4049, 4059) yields 0.13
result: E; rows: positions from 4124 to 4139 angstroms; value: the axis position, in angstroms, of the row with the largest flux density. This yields 4125.0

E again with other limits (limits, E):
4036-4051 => 4037.5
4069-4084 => 4082.5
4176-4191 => 4177.5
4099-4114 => 4100.0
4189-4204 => 4190.0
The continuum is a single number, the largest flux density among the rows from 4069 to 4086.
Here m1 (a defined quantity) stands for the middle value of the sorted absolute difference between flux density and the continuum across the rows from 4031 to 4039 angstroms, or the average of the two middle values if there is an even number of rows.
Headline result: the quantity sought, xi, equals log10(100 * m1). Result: 2.04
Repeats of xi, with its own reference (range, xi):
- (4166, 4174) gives 2.46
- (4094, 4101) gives 2.16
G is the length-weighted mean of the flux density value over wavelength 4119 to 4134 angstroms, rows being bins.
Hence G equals 30.7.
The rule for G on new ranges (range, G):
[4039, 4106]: 31.2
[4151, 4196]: 28.6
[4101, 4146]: 31.1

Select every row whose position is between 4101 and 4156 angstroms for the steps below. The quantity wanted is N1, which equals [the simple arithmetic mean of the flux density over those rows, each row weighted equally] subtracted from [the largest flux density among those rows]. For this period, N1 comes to 2.3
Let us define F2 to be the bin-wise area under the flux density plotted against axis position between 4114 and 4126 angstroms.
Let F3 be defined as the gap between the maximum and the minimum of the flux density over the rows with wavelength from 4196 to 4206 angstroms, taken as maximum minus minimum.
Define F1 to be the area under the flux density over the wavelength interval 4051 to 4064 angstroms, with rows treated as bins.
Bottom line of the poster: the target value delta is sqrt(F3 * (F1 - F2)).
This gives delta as 1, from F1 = 390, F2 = 376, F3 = 0.08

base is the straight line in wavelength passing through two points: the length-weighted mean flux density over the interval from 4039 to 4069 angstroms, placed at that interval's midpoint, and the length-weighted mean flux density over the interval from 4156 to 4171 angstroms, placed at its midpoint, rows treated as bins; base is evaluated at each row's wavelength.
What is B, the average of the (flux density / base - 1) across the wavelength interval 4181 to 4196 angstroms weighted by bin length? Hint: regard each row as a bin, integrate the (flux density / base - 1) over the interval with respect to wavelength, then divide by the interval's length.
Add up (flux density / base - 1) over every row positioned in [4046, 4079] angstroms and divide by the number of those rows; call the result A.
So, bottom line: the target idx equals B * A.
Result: -0.0002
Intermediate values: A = 0.01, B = -0.012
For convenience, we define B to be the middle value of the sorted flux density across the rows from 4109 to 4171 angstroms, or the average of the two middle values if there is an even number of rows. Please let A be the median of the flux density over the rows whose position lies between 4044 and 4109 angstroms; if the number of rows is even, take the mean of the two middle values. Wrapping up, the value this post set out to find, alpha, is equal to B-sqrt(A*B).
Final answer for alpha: -0.7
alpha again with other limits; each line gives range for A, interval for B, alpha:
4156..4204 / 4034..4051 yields 0.8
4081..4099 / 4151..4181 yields -1.5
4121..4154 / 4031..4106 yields 0.5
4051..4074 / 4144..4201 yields -0.7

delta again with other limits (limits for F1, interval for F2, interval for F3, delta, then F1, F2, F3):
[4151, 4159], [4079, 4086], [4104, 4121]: 4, 232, 221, 1.39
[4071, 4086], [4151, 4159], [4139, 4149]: 13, 471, 232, 0.67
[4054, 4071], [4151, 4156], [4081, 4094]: 16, 516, 145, 0.69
